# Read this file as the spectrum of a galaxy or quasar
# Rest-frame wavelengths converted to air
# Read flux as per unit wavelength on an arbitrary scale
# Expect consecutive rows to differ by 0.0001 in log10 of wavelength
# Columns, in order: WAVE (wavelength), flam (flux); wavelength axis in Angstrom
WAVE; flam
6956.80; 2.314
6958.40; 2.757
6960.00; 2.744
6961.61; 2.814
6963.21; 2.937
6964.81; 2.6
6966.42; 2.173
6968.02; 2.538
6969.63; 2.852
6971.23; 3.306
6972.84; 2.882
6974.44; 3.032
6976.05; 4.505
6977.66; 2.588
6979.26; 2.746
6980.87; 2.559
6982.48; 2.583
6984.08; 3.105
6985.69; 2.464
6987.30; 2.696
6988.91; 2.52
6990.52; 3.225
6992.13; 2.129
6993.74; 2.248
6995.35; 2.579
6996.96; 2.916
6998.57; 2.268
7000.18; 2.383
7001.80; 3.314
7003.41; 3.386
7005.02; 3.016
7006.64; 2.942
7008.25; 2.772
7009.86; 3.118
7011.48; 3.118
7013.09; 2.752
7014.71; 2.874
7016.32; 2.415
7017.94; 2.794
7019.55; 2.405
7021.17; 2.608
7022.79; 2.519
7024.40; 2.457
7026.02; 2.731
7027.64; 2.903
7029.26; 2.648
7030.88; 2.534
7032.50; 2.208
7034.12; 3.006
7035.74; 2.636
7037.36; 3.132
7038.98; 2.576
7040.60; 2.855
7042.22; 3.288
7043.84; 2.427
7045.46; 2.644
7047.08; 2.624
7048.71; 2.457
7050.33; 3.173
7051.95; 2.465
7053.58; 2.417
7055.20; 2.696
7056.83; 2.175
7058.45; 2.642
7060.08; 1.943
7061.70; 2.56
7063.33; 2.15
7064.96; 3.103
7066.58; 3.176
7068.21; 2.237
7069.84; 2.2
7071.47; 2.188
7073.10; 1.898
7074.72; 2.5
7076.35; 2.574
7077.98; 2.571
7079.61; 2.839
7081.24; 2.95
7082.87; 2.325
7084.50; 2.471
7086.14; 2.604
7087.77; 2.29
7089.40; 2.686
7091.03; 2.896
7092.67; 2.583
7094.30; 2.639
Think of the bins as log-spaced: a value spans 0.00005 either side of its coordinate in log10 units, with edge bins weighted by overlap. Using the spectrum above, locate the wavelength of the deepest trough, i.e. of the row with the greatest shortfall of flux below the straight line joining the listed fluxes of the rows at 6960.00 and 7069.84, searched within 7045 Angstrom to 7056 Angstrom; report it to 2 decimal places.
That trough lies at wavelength 7053.58 Angstrom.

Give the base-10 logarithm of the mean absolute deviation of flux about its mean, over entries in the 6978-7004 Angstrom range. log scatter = -0.501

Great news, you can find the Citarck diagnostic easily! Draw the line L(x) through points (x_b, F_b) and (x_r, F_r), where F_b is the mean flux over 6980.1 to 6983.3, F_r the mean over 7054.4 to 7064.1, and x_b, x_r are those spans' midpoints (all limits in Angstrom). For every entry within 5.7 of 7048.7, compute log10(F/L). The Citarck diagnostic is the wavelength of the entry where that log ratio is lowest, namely 7043.84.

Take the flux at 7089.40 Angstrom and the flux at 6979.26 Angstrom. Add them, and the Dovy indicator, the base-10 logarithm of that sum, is 0.73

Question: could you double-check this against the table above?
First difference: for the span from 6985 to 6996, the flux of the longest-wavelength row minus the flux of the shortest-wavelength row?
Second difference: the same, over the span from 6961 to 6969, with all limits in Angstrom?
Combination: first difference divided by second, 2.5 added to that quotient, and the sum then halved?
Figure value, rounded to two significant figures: 1.0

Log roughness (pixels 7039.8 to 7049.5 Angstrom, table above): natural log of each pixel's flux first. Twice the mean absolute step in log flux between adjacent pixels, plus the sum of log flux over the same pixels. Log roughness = 6.2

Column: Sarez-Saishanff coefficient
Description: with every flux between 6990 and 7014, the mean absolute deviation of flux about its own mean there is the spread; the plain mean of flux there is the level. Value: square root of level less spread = 1.57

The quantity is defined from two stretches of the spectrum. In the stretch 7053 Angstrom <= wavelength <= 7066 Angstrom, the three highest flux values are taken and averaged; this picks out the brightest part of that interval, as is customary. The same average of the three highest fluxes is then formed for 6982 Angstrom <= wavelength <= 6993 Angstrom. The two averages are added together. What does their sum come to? 5.82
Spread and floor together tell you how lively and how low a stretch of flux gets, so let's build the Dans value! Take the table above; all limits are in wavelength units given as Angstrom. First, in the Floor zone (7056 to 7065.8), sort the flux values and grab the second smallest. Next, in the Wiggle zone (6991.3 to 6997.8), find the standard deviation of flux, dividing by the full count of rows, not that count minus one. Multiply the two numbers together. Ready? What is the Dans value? 0.66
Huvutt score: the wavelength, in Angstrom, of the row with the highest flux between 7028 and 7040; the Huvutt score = 7037.36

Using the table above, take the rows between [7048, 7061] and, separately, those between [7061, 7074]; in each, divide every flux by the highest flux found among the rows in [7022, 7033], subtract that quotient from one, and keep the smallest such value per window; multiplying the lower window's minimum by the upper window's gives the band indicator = 0.0087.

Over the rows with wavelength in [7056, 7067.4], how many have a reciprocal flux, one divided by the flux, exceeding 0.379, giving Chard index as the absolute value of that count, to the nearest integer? 4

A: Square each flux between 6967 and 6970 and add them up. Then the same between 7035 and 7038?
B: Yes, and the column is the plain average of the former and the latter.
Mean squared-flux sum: 15.7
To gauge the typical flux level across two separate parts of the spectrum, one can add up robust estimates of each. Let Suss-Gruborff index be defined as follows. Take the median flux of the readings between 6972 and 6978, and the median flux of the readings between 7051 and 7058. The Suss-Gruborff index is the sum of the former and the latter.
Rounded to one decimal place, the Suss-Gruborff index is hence 5.4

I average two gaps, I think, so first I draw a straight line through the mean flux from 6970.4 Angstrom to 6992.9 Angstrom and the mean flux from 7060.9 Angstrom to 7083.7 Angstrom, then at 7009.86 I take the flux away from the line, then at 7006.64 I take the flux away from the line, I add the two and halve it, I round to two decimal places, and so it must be -0.25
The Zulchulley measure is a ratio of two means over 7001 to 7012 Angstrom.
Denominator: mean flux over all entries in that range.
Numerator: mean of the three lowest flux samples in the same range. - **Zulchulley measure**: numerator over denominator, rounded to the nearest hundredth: 0.94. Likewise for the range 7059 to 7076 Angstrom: 0.83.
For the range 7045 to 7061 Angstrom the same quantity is 0.86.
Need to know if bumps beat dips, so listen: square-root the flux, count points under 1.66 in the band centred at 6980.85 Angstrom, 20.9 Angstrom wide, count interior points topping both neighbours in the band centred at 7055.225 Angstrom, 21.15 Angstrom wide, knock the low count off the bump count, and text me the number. -3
